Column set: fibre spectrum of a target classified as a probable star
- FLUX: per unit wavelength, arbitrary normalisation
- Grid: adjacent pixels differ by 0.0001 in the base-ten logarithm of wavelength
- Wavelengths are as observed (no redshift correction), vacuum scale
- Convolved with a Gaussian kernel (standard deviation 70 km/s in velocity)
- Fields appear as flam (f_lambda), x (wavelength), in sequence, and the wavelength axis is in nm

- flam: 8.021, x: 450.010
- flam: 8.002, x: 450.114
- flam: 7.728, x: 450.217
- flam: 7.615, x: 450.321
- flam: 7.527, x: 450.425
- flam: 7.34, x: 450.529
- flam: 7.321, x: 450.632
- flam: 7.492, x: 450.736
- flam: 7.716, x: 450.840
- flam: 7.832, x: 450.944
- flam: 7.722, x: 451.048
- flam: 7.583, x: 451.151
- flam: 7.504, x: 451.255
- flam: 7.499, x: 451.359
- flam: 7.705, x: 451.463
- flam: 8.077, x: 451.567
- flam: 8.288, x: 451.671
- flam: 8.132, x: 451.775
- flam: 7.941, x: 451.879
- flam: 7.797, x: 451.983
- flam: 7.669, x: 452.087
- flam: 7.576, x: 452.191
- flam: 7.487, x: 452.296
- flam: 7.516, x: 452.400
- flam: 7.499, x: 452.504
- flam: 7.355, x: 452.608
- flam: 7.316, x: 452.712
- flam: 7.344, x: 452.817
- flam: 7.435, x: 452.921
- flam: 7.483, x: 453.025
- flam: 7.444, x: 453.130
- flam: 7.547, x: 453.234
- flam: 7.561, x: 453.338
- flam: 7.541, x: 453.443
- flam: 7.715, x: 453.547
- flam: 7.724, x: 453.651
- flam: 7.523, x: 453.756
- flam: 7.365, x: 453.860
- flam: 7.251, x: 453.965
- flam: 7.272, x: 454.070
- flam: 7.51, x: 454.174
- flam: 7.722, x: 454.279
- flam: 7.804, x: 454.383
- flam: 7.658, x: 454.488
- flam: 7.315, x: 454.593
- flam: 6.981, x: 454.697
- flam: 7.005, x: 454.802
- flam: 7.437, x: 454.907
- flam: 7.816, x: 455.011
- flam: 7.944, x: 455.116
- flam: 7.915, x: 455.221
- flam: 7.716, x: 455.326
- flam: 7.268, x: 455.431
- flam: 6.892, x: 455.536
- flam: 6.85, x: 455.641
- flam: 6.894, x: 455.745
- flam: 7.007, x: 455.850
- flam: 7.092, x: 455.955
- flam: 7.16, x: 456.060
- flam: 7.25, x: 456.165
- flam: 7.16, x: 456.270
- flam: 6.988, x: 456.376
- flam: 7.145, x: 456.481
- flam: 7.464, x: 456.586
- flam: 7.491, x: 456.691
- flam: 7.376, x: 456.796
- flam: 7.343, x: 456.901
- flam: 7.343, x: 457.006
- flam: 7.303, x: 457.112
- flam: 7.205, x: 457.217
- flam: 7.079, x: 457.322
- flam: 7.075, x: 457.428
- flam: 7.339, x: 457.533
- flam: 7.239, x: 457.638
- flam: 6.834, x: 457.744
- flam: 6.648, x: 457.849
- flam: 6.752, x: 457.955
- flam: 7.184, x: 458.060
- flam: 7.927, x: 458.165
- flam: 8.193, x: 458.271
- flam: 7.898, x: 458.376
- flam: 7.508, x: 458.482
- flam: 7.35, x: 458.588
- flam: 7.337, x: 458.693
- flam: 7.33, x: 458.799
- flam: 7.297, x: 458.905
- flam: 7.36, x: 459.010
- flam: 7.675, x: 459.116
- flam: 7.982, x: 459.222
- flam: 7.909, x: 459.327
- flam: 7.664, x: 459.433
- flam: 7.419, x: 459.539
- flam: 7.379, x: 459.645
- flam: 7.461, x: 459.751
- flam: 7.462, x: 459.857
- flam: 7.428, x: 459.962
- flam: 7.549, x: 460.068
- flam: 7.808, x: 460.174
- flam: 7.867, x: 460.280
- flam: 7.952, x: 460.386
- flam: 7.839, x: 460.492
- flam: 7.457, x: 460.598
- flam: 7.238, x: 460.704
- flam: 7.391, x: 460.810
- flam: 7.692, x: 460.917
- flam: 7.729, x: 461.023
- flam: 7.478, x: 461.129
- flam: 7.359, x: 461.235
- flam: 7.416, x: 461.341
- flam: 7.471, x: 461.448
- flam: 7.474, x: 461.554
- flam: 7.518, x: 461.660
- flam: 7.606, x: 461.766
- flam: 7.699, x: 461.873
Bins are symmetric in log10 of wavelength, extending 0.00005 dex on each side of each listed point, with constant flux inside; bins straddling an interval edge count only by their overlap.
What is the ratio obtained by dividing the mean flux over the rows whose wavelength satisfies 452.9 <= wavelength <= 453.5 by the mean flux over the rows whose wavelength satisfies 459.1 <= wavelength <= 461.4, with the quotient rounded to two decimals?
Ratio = 0.99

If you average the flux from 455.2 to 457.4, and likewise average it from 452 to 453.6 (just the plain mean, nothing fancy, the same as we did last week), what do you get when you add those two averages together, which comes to 14.7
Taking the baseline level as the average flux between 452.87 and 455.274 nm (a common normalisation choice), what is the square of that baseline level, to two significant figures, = 57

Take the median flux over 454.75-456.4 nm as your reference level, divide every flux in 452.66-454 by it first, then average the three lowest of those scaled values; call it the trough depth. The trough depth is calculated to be 1.02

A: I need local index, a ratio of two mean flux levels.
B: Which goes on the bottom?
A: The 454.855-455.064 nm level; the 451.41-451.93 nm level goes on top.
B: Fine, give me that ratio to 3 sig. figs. 1.05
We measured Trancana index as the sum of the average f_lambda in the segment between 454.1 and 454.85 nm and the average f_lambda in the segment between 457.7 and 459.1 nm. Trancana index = 14.8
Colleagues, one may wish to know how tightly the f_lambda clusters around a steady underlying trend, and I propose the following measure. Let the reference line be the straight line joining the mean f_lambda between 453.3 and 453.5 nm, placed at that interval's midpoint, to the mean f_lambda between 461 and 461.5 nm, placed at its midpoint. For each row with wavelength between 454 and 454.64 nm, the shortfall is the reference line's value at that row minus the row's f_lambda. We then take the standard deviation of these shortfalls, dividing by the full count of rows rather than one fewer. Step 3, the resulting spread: 0.200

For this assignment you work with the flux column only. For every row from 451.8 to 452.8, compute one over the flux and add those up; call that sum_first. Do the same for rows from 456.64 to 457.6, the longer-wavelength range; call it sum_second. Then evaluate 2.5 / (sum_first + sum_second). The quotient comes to 1.03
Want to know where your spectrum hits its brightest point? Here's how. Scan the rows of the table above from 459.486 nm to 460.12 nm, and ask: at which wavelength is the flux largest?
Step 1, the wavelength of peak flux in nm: 460.068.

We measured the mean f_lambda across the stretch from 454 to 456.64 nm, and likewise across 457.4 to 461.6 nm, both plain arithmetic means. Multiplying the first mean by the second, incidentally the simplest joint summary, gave 54.9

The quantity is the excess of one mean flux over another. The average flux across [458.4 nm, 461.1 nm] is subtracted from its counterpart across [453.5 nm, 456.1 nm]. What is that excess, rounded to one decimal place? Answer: -0.2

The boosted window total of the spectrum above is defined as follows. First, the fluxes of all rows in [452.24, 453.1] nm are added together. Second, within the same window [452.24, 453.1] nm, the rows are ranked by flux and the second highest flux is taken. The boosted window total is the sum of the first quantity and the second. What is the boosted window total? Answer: 66.9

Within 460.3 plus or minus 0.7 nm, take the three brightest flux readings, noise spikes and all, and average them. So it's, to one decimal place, 7.9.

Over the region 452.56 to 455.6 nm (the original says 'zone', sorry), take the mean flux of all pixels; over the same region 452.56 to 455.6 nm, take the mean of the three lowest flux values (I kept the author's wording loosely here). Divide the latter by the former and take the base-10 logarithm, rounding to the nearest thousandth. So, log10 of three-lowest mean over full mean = -0.031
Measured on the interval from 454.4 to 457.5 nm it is -0.025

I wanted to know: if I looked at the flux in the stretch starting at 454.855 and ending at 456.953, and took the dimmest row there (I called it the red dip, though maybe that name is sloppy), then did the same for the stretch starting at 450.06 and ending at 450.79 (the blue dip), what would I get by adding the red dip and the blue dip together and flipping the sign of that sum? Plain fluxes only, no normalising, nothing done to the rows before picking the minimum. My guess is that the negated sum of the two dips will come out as -14.2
